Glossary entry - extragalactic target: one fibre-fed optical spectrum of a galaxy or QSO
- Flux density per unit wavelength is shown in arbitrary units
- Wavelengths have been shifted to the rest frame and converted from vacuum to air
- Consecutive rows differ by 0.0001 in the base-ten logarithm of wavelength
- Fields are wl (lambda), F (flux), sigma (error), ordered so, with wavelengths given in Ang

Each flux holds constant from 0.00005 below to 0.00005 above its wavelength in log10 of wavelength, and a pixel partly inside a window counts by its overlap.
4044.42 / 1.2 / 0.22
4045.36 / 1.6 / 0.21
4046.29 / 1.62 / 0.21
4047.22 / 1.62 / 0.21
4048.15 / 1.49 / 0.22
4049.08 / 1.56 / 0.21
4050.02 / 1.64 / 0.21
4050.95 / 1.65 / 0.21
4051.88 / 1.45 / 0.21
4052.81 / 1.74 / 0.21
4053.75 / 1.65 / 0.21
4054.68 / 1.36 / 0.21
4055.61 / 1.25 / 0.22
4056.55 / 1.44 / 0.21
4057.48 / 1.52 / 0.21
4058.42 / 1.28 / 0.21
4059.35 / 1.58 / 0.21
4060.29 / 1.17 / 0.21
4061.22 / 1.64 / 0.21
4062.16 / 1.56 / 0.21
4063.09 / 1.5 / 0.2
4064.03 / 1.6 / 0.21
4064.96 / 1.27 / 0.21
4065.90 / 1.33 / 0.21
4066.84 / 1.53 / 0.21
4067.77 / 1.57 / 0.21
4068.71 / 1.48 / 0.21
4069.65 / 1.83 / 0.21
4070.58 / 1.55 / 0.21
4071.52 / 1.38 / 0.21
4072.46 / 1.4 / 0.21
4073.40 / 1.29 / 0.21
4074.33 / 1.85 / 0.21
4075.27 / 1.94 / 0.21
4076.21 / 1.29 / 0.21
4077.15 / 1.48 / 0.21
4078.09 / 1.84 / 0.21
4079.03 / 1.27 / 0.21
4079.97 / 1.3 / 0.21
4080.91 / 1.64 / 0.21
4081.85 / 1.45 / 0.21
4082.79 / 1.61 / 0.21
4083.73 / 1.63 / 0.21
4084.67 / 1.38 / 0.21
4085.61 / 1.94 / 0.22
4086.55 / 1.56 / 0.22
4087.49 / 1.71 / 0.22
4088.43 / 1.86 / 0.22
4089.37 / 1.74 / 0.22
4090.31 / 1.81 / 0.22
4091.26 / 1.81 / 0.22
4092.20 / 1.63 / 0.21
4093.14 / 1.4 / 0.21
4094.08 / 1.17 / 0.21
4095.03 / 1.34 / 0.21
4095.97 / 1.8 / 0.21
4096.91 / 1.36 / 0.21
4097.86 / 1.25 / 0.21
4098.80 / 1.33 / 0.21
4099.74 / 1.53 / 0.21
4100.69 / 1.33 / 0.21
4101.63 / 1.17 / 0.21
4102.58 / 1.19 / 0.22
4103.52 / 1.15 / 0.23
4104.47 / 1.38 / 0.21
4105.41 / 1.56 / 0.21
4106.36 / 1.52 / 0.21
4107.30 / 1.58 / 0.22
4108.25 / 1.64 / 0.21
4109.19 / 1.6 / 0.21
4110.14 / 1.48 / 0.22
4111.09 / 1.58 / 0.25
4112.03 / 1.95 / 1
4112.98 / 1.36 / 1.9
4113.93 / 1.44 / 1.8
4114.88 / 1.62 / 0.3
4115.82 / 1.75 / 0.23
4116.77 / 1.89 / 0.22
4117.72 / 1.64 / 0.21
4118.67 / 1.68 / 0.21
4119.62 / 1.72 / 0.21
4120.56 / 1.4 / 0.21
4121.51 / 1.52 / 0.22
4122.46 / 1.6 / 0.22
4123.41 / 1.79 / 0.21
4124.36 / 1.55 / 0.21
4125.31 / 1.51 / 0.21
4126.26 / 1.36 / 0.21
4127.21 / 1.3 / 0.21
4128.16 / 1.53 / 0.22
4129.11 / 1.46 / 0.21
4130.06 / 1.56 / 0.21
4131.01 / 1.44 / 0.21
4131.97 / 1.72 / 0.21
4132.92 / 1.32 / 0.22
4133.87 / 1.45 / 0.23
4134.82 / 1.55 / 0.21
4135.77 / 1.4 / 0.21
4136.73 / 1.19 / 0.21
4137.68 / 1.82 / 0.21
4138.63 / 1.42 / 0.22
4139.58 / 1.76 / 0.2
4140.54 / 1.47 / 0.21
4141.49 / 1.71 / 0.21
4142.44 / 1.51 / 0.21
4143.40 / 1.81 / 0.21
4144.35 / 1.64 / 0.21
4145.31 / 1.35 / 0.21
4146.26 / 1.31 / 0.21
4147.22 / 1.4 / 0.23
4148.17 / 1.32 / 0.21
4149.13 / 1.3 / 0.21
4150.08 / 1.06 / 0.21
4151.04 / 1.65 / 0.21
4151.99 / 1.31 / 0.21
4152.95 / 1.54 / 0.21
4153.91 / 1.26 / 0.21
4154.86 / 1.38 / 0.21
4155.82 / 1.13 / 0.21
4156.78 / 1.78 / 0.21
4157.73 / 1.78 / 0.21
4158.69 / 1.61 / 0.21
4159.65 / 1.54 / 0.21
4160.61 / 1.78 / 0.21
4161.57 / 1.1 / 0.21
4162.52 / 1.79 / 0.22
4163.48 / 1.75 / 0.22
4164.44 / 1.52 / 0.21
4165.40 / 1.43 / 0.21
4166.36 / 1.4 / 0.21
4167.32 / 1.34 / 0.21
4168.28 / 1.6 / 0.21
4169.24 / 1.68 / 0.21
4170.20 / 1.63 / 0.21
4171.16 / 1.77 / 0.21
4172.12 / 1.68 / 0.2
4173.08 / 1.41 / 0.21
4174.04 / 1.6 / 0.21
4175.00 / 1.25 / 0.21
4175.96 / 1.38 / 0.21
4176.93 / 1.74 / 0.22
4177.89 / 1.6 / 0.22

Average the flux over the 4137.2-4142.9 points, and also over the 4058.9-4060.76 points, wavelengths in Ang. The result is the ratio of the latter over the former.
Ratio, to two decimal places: 0.85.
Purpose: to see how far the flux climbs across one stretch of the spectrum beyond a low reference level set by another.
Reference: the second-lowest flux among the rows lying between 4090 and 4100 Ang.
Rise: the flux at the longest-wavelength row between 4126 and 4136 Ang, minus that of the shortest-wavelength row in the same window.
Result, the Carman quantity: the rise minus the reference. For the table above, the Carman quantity -1.2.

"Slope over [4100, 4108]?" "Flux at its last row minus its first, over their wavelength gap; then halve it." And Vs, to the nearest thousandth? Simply 0.019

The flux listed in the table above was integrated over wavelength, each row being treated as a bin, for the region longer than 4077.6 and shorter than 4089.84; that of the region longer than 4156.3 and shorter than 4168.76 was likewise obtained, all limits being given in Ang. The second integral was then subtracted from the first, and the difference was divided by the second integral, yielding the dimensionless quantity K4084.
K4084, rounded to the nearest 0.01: 0.01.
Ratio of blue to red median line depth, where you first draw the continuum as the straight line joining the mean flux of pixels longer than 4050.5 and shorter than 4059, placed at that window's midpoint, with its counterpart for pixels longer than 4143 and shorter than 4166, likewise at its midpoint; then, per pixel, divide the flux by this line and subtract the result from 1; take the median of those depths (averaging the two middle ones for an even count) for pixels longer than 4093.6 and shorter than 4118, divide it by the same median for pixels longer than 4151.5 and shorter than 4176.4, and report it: 0.3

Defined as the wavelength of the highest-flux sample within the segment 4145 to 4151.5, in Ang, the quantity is 4151.04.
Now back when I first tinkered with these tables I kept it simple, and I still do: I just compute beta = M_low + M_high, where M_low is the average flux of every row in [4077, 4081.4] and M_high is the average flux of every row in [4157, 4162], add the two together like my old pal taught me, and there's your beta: 3.1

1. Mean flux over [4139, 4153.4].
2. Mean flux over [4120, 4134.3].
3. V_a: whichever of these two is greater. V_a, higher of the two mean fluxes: 1.50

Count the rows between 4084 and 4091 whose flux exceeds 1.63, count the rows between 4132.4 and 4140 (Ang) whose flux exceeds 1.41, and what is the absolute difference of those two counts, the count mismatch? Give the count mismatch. 0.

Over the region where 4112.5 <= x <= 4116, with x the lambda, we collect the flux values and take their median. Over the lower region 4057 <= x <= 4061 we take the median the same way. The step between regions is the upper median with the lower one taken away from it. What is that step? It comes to 0.13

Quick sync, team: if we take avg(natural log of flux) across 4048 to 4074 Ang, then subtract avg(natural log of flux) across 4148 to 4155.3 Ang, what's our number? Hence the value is 0.10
